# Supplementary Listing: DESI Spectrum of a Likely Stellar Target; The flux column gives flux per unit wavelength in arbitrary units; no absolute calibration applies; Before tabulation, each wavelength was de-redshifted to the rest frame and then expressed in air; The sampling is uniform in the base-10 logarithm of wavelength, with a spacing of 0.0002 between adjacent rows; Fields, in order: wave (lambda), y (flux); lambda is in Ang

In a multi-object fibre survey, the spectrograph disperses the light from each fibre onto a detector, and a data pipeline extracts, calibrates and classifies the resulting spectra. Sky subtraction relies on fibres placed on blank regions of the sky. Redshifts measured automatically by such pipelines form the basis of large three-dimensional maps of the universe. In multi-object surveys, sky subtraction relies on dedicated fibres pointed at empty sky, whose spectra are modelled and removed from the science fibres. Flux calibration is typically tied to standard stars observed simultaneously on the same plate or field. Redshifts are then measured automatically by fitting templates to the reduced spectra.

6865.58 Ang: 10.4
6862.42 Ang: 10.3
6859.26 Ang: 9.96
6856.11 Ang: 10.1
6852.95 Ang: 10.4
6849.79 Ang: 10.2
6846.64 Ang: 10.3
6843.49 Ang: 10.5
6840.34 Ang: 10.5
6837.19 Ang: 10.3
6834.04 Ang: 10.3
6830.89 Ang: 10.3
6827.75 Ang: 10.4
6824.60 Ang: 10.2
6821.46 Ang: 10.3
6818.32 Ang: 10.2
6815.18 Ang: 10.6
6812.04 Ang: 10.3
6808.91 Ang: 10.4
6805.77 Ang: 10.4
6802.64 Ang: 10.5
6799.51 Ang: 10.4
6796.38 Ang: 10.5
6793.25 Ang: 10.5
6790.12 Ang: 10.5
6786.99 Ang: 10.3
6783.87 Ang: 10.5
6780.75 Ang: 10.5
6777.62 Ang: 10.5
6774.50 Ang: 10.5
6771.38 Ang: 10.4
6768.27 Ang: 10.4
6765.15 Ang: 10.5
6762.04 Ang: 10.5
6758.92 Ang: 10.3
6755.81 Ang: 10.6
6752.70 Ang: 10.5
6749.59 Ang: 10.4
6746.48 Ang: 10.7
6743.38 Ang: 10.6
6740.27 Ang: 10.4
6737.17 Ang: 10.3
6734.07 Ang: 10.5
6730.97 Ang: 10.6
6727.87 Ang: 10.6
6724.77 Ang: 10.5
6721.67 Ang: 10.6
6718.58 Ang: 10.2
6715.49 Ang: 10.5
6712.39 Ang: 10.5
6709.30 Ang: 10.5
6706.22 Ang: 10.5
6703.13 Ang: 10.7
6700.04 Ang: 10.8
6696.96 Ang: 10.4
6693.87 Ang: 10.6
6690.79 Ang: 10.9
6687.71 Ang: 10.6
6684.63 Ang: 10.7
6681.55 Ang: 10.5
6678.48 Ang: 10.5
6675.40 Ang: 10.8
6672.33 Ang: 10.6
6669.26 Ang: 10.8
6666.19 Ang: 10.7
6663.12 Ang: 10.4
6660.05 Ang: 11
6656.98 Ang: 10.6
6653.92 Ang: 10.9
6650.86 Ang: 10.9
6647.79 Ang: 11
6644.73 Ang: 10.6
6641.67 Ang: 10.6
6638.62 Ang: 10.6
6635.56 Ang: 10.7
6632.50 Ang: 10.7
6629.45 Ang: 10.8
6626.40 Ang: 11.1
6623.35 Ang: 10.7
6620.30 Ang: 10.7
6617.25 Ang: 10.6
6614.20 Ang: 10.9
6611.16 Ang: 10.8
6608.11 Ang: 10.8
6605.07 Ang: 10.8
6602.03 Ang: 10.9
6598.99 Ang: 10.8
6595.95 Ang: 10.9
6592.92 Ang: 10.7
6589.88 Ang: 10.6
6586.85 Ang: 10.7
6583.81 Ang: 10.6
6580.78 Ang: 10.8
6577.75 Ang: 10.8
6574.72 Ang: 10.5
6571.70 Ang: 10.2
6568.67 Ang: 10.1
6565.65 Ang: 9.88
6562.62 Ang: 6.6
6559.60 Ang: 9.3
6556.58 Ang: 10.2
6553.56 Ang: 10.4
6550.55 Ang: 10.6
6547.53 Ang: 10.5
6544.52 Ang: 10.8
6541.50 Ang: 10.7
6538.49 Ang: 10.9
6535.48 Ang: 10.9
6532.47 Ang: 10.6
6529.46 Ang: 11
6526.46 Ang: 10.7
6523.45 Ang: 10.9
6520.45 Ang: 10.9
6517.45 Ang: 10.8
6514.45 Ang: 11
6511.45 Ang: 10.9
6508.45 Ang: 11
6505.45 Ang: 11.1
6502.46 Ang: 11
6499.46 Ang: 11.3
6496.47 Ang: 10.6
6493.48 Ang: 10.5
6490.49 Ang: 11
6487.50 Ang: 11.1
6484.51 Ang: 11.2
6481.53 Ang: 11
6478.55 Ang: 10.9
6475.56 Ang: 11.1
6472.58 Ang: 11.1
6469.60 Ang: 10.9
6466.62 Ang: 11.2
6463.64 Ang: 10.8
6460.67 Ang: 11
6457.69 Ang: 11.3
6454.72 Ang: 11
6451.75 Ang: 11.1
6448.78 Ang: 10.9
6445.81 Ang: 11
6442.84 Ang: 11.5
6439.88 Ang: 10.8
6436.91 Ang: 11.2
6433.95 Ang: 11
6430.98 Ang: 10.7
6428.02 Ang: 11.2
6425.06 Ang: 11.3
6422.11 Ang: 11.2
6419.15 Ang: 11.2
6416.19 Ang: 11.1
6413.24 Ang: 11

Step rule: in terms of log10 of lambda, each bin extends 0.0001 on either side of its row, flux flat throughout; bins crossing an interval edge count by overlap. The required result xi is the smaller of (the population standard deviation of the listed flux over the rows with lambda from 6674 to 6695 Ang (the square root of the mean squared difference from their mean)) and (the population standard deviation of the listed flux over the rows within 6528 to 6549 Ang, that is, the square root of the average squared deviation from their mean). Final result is 0.140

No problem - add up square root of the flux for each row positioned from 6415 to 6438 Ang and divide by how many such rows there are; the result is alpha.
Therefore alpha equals 3.33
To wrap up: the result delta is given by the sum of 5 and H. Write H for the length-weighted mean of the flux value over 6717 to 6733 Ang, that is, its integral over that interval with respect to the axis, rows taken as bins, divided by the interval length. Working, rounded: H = 10.5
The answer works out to 15.5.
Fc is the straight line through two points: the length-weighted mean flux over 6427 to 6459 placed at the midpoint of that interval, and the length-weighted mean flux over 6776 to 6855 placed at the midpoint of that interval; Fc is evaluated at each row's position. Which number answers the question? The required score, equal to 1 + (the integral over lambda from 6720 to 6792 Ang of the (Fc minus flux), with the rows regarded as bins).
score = 1.7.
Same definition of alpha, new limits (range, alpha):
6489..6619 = 3.25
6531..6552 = 3.27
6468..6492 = 3.32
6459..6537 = 3.31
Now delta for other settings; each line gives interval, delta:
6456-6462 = 16.1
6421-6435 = 16.1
